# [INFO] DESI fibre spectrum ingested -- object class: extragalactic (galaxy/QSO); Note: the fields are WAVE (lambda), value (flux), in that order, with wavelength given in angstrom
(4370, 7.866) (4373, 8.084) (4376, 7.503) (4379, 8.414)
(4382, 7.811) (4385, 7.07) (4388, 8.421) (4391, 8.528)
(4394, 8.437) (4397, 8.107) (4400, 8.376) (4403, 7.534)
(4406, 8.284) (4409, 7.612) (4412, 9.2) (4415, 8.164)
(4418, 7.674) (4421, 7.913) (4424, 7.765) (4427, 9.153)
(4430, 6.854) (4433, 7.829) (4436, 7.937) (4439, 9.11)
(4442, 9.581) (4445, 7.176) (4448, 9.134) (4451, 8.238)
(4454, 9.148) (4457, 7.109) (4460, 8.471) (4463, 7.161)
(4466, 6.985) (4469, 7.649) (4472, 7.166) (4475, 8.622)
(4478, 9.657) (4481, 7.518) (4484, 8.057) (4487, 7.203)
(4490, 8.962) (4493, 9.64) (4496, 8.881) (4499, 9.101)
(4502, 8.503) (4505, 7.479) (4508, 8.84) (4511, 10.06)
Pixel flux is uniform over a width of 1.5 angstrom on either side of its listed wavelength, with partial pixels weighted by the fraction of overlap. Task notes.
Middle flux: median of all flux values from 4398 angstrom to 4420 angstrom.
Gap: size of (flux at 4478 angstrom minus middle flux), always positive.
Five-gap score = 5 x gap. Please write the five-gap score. 7.5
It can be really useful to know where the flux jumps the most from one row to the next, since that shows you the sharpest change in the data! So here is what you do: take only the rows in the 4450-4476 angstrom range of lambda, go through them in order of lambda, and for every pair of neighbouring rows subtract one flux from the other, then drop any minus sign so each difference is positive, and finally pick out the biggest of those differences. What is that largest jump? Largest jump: 2.04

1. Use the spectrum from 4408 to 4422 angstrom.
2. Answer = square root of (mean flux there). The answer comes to 2.85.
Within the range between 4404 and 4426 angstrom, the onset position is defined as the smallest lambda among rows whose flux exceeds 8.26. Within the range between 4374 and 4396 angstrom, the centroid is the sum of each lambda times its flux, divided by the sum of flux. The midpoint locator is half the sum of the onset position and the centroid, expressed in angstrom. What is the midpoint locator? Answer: 4395.6 angstrom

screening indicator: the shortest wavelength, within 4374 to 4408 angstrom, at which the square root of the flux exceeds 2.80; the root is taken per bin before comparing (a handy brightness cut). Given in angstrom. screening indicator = 4379 angstrom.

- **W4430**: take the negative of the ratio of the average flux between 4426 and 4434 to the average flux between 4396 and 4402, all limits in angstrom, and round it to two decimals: -0.96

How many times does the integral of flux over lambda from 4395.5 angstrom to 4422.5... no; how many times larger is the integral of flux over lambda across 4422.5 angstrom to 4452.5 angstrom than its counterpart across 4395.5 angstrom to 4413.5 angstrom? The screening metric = 1.7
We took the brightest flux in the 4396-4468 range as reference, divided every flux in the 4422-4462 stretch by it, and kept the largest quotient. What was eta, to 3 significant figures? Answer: 1.00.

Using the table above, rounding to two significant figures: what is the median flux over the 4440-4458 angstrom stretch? 8.7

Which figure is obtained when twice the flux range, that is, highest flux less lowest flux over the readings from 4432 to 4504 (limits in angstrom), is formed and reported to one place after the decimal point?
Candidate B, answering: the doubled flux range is 5.3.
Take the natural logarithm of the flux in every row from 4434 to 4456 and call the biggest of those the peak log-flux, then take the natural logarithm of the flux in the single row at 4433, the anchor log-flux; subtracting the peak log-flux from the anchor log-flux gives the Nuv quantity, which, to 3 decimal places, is -0.202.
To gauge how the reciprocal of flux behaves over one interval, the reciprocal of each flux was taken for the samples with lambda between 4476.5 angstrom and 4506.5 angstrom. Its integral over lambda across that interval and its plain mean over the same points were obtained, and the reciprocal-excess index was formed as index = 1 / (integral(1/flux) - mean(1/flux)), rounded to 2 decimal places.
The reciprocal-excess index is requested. 0.29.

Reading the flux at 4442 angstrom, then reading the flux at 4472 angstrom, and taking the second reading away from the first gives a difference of 2.4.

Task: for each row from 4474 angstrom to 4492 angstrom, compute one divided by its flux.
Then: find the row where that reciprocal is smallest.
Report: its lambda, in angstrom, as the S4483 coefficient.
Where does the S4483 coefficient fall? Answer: 4478 angstrom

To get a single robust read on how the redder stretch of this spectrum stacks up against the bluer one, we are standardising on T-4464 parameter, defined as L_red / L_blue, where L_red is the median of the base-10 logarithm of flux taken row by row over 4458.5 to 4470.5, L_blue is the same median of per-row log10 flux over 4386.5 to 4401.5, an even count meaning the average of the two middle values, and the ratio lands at 0.94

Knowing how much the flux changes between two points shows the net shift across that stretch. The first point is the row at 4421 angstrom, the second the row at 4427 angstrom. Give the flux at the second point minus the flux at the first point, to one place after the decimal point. 1.2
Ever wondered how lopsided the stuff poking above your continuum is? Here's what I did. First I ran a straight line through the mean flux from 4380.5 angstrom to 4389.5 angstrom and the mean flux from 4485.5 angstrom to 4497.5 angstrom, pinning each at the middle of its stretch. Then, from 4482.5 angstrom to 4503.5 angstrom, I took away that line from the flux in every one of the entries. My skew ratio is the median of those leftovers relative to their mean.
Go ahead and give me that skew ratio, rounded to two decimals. -2.71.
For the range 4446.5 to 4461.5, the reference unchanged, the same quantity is 1.00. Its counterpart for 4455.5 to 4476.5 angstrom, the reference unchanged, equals 1.47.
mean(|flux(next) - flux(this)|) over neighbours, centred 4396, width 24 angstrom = 0.53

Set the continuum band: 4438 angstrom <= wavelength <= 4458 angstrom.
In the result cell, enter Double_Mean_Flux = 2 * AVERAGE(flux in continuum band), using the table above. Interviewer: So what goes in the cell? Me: 17.0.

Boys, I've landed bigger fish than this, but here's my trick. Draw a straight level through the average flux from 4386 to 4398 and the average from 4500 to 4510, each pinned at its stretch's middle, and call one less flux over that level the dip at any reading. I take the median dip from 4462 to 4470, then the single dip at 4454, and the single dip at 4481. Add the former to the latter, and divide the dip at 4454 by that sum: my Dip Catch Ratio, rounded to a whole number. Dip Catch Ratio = 0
